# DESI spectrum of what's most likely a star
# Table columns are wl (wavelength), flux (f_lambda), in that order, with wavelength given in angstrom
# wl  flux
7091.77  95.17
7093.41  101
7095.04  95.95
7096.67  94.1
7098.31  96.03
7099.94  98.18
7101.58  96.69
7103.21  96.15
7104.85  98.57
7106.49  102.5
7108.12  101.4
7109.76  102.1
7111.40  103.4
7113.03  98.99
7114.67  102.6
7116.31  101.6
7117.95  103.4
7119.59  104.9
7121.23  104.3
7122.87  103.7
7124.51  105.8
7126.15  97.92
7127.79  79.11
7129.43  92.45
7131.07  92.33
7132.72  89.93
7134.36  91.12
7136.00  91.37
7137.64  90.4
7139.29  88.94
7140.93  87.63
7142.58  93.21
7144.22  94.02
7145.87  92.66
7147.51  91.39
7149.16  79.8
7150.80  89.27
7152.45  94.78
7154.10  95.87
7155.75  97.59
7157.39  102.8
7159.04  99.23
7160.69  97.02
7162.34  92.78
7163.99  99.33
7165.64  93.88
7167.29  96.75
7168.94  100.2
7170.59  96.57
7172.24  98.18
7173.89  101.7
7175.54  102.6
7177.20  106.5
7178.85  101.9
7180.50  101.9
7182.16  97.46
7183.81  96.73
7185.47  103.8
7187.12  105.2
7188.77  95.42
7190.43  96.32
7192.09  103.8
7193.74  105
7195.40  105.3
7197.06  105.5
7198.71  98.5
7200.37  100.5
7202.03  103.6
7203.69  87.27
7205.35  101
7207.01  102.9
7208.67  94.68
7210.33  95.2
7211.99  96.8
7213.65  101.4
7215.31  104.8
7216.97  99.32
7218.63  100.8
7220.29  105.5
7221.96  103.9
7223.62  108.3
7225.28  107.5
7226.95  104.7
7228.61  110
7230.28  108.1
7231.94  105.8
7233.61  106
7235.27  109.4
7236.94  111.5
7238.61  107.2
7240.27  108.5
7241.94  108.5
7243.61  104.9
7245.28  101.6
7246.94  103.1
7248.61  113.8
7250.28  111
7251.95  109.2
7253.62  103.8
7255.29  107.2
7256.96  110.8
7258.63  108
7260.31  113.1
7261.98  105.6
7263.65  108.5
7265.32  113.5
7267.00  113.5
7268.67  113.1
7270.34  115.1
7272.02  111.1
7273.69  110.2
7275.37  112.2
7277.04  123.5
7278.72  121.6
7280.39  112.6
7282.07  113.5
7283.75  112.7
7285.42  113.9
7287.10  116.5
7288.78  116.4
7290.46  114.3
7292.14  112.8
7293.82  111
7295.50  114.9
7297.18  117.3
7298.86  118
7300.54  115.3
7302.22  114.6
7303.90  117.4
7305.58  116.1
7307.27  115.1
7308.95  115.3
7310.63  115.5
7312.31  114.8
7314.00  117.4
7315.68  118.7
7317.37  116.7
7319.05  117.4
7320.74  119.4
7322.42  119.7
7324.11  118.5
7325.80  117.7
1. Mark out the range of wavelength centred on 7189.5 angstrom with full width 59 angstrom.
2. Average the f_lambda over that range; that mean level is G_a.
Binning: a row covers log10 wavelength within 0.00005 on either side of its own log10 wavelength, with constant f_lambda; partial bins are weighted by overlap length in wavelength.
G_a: 100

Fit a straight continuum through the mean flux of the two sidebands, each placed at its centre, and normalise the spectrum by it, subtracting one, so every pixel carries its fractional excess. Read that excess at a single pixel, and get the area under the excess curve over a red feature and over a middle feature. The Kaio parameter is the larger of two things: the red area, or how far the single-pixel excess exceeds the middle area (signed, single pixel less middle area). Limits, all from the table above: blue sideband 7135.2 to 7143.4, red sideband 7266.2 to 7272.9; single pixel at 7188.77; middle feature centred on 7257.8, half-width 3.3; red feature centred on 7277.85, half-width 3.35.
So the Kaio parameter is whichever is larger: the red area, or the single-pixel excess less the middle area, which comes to 0.16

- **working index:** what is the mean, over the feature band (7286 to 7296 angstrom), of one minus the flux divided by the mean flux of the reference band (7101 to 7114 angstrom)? -0.14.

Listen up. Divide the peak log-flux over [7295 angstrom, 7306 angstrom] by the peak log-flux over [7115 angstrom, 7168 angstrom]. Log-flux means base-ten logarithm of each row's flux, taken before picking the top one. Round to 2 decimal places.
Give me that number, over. 1.02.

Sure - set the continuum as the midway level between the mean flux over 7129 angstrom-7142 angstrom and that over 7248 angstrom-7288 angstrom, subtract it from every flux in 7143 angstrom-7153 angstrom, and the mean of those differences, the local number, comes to -11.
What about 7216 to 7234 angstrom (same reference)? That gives 4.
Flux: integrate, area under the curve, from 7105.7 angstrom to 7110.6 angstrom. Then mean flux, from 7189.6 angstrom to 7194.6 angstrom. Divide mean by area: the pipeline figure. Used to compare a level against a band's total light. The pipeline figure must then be 0.203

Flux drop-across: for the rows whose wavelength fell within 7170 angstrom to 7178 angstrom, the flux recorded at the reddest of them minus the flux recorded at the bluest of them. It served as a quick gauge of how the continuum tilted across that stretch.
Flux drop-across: 10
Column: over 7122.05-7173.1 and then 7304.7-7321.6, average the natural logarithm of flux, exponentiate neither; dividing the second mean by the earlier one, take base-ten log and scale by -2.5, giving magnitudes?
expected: -0.051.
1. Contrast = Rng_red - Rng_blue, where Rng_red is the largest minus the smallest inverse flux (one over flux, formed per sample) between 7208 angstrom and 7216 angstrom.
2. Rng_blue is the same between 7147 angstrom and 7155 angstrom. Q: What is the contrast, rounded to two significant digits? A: -0.0011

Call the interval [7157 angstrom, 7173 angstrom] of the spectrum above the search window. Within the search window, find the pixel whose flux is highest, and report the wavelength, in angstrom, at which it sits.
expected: 7157.39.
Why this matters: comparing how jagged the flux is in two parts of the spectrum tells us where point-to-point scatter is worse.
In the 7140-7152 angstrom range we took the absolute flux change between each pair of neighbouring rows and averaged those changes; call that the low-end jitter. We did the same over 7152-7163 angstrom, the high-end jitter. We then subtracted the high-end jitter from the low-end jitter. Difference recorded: 2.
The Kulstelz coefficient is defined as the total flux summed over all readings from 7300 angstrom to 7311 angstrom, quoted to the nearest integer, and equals 809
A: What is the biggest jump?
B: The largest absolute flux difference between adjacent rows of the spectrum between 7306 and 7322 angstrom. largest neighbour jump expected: 2.6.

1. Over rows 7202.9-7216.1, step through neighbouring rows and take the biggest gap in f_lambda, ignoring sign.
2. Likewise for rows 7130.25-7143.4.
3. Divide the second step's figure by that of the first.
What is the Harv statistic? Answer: 0.41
